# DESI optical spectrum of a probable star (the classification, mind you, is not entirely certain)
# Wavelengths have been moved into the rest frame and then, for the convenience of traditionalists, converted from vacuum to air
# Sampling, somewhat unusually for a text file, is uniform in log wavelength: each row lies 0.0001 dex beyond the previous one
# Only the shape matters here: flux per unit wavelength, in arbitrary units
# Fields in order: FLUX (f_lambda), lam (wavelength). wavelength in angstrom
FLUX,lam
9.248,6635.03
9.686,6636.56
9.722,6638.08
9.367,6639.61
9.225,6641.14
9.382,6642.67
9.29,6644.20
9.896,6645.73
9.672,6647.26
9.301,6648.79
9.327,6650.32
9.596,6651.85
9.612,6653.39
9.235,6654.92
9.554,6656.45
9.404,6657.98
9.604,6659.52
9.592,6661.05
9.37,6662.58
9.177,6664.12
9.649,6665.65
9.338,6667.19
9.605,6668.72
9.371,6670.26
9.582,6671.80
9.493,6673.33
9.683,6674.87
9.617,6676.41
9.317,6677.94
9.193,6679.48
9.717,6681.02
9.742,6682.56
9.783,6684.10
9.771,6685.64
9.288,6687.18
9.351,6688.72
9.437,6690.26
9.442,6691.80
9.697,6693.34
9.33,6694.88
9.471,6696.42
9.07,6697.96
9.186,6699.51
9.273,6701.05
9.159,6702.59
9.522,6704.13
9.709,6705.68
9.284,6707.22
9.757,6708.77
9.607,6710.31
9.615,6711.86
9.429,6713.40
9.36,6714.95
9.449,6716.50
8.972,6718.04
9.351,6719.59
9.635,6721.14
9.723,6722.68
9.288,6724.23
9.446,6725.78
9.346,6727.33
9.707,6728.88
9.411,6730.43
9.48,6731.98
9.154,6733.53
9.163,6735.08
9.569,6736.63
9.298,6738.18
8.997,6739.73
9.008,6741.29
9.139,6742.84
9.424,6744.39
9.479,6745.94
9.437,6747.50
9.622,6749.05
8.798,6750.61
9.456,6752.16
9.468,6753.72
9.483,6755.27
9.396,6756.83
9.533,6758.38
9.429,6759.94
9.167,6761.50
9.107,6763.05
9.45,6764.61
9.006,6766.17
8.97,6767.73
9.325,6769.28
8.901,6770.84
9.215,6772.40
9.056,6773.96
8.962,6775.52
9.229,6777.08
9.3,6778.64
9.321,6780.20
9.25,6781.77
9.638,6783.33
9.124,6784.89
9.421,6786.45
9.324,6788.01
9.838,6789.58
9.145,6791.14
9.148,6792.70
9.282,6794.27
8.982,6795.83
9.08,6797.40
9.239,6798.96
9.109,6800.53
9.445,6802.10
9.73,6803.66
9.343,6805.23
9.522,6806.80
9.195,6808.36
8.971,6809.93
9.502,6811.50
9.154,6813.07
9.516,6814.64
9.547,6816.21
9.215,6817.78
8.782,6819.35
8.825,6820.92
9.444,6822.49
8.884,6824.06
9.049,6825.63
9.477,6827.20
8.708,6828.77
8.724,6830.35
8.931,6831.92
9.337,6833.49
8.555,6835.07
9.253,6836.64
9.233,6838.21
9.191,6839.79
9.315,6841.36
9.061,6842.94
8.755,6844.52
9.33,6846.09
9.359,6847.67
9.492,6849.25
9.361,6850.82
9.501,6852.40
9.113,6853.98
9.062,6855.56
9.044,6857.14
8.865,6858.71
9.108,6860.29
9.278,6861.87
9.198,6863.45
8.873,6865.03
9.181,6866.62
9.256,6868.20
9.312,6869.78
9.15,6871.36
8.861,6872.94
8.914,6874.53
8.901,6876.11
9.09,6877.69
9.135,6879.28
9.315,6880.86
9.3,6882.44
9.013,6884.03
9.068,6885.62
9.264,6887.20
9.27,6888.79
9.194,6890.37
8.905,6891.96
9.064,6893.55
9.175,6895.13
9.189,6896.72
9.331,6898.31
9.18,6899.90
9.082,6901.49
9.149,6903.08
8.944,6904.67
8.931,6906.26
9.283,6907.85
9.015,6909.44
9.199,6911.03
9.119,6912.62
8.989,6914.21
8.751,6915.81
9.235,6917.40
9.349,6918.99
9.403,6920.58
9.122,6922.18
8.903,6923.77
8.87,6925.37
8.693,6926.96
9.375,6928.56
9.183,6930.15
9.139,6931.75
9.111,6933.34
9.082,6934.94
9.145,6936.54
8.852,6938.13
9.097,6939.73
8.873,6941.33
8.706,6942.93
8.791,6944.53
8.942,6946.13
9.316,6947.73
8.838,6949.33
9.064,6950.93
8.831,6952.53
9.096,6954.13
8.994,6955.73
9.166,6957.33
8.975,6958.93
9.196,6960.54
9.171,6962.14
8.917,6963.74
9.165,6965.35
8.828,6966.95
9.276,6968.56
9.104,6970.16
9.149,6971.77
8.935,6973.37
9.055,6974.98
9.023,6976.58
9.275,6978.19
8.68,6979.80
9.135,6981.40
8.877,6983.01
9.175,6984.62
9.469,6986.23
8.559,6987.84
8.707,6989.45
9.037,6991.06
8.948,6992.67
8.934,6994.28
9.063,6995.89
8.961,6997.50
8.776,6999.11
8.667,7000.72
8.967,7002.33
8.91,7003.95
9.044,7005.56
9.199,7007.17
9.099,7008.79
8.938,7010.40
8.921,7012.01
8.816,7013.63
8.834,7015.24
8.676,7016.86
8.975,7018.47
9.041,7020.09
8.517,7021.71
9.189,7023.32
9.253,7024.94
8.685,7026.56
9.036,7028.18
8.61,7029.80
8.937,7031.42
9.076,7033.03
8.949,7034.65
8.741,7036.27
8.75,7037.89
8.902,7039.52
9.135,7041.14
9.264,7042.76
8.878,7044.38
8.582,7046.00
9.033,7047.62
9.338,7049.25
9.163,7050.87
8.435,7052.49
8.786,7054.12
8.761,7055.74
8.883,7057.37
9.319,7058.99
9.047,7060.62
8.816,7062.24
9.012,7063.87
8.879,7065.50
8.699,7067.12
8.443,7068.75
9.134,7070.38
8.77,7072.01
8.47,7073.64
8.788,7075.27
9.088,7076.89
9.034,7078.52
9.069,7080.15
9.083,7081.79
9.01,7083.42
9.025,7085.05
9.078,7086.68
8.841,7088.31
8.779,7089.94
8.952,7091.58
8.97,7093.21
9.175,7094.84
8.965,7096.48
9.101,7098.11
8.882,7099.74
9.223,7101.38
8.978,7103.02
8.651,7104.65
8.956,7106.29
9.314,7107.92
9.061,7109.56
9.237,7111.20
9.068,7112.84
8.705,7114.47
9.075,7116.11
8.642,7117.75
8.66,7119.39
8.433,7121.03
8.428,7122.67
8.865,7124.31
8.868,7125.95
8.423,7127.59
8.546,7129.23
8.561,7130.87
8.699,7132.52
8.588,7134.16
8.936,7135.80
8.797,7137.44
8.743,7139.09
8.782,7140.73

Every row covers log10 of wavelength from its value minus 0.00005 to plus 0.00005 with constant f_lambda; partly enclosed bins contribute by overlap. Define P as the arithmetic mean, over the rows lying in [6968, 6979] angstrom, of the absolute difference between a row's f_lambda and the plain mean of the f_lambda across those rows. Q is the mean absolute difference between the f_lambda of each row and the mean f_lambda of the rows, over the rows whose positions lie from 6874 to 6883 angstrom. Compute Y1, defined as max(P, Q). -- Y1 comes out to 0.141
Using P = 0.100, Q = 0.14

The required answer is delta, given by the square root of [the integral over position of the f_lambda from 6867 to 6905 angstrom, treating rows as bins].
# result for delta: 18.6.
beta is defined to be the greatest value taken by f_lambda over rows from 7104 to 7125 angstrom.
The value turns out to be 9.314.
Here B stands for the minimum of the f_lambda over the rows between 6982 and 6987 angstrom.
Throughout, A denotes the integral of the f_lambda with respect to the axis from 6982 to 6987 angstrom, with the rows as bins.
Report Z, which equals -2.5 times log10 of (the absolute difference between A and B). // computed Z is -3.92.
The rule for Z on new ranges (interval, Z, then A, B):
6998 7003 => -3.87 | 44.1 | 8.667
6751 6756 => -3.94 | 47.1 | 9.456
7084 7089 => -3.89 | 45.0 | 8.841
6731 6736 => -3.93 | 46.4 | 9.154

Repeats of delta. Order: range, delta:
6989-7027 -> 18.4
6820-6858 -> 18.6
